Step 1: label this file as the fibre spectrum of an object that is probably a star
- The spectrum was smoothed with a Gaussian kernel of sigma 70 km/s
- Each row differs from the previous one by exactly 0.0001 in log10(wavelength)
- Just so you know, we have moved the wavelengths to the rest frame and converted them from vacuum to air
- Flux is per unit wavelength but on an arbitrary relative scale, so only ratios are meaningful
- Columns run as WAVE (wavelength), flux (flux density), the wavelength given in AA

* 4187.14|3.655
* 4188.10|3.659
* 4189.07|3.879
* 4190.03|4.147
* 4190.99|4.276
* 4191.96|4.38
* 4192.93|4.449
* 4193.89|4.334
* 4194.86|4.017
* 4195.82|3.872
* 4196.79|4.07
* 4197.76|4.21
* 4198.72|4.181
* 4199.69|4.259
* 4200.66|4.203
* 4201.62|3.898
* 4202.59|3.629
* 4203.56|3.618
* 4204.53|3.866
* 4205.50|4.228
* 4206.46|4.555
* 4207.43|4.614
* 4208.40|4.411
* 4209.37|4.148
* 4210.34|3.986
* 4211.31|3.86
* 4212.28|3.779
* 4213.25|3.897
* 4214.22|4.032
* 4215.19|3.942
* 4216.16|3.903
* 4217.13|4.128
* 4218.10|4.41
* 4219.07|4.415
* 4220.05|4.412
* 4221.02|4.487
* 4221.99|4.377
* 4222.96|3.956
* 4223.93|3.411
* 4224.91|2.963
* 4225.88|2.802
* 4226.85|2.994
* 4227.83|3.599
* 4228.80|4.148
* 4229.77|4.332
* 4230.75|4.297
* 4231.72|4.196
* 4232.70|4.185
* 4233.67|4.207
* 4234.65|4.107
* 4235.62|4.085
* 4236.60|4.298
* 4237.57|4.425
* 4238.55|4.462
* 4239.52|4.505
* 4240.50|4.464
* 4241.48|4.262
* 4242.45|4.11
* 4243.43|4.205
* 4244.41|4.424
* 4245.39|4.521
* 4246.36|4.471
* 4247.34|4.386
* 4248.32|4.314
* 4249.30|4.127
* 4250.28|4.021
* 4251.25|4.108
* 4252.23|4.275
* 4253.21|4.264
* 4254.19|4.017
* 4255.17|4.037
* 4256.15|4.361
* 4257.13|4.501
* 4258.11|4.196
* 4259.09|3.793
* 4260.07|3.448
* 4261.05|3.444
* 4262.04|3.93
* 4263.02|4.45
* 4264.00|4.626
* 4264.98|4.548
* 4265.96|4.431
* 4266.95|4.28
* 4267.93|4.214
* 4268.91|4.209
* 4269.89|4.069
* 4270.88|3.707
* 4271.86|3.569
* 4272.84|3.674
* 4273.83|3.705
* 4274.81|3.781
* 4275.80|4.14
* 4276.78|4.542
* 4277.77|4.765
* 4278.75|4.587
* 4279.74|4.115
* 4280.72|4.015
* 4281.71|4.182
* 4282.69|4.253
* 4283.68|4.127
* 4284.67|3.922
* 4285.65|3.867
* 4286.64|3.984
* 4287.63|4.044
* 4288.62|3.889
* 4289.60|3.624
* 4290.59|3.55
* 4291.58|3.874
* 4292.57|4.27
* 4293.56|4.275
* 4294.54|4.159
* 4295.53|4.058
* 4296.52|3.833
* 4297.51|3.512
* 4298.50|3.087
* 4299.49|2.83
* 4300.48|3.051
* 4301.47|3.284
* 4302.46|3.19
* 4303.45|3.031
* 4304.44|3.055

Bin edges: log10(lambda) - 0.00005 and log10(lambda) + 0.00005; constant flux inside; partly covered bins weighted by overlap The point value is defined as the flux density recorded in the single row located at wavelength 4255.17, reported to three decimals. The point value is 4.037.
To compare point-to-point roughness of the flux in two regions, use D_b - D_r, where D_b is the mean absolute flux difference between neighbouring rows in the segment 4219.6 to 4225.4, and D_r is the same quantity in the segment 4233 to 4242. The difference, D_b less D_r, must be 0.22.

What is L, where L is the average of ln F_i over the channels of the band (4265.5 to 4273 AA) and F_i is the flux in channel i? 1.39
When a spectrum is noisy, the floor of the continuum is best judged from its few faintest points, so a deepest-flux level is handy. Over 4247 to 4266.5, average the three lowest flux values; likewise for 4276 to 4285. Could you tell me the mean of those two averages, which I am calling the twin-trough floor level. 3.79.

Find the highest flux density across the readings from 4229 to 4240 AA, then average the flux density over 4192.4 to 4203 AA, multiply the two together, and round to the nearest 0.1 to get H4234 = 18.5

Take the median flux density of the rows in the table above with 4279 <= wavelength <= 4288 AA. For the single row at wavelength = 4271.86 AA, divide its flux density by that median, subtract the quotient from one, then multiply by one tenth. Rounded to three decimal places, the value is 0.012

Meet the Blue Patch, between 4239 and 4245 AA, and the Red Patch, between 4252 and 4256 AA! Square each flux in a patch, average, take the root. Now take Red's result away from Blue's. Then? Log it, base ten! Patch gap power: -0.74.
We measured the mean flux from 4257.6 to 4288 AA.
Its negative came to -4.08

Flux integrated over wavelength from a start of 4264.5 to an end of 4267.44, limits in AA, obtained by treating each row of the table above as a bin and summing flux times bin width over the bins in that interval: 13.0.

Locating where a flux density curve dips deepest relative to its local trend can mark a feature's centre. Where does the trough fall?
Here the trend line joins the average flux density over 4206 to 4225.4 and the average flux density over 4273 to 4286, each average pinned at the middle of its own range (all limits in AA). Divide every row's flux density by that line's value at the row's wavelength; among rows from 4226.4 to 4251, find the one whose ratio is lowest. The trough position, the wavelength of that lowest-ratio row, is 4226.85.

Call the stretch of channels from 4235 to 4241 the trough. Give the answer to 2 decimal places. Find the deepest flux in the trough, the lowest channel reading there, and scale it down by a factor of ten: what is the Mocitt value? 0.41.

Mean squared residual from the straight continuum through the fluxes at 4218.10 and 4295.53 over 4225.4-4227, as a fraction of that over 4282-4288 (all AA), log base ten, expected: 2.0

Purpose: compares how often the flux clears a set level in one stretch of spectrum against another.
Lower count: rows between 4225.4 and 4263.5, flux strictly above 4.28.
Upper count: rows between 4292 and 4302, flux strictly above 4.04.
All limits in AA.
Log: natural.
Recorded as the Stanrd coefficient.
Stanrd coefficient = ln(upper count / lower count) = -1.3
